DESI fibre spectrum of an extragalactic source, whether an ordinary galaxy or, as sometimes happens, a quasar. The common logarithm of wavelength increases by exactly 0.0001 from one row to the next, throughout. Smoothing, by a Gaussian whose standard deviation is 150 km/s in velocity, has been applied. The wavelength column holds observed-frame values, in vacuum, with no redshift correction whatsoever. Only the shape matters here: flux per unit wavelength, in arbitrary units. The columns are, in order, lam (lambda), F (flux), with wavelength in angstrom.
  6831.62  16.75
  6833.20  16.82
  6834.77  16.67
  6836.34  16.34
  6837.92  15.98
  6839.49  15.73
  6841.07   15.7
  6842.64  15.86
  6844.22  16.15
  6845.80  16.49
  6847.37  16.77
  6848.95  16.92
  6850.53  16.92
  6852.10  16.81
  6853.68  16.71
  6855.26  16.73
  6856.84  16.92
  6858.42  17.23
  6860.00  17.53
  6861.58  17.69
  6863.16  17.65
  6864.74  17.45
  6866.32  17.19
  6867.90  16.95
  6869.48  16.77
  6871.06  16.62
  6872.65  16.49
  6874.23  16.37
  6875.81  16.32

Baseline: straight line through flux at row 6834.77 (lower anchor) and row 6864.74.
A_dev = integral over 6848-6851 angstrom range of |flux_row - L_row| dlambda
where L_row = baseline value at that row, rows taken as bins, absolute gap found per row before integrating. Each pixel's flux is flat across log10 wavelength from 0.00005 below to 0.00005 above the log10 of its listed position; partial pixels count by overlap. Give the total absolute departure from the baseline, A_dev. 0.4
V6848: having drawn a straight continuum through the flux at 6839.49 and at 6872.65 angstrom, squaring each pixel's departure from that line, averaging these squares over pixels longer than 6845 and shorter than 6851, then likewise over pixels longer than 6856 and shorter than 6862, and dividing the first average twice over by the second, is 0.4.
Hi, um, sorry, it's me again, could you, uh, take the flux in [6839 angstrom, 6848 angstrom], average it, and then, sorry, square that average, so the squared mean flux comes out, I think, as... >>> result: 260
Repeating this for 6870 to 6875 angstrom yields 272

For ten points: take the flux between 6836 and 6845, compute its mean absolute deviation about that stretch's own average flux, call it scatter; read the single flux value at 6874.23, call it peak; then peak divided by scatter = 83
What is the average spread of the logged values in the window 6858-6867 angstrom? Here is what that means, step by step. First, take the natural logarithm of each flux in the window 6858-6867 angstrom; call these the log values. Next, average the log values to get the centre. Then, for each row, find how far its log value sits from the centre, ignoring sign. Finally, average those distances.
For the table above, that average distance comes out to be 0.0096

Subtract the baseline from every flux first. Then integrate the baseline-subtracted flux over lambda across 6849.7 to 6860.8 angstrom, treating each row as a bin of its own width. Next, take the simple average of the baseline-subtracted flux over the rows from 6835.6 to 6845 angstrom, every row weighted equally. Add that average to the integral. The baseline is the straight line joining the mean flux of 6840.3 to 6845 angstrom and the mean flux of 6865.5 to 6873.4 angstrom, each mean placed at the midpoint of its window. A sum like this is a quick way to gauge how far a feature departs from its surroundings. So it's 7.3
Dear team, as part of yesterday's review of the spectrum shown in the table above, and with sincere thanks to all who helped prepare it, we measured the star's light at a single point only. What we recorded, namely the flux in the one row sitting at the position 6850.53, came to 16.92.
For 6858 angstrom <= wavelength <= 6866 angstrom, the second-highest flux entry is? 17.65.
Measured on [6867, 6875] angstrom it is 16.77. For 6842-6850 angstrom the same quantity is 16.77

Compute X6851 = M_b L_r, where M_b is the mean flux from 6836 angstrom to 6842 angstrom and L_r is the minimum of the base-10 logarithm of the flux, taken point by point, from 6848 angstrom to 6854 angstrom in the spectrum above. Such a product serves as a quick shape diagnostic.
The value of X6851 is 19.5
